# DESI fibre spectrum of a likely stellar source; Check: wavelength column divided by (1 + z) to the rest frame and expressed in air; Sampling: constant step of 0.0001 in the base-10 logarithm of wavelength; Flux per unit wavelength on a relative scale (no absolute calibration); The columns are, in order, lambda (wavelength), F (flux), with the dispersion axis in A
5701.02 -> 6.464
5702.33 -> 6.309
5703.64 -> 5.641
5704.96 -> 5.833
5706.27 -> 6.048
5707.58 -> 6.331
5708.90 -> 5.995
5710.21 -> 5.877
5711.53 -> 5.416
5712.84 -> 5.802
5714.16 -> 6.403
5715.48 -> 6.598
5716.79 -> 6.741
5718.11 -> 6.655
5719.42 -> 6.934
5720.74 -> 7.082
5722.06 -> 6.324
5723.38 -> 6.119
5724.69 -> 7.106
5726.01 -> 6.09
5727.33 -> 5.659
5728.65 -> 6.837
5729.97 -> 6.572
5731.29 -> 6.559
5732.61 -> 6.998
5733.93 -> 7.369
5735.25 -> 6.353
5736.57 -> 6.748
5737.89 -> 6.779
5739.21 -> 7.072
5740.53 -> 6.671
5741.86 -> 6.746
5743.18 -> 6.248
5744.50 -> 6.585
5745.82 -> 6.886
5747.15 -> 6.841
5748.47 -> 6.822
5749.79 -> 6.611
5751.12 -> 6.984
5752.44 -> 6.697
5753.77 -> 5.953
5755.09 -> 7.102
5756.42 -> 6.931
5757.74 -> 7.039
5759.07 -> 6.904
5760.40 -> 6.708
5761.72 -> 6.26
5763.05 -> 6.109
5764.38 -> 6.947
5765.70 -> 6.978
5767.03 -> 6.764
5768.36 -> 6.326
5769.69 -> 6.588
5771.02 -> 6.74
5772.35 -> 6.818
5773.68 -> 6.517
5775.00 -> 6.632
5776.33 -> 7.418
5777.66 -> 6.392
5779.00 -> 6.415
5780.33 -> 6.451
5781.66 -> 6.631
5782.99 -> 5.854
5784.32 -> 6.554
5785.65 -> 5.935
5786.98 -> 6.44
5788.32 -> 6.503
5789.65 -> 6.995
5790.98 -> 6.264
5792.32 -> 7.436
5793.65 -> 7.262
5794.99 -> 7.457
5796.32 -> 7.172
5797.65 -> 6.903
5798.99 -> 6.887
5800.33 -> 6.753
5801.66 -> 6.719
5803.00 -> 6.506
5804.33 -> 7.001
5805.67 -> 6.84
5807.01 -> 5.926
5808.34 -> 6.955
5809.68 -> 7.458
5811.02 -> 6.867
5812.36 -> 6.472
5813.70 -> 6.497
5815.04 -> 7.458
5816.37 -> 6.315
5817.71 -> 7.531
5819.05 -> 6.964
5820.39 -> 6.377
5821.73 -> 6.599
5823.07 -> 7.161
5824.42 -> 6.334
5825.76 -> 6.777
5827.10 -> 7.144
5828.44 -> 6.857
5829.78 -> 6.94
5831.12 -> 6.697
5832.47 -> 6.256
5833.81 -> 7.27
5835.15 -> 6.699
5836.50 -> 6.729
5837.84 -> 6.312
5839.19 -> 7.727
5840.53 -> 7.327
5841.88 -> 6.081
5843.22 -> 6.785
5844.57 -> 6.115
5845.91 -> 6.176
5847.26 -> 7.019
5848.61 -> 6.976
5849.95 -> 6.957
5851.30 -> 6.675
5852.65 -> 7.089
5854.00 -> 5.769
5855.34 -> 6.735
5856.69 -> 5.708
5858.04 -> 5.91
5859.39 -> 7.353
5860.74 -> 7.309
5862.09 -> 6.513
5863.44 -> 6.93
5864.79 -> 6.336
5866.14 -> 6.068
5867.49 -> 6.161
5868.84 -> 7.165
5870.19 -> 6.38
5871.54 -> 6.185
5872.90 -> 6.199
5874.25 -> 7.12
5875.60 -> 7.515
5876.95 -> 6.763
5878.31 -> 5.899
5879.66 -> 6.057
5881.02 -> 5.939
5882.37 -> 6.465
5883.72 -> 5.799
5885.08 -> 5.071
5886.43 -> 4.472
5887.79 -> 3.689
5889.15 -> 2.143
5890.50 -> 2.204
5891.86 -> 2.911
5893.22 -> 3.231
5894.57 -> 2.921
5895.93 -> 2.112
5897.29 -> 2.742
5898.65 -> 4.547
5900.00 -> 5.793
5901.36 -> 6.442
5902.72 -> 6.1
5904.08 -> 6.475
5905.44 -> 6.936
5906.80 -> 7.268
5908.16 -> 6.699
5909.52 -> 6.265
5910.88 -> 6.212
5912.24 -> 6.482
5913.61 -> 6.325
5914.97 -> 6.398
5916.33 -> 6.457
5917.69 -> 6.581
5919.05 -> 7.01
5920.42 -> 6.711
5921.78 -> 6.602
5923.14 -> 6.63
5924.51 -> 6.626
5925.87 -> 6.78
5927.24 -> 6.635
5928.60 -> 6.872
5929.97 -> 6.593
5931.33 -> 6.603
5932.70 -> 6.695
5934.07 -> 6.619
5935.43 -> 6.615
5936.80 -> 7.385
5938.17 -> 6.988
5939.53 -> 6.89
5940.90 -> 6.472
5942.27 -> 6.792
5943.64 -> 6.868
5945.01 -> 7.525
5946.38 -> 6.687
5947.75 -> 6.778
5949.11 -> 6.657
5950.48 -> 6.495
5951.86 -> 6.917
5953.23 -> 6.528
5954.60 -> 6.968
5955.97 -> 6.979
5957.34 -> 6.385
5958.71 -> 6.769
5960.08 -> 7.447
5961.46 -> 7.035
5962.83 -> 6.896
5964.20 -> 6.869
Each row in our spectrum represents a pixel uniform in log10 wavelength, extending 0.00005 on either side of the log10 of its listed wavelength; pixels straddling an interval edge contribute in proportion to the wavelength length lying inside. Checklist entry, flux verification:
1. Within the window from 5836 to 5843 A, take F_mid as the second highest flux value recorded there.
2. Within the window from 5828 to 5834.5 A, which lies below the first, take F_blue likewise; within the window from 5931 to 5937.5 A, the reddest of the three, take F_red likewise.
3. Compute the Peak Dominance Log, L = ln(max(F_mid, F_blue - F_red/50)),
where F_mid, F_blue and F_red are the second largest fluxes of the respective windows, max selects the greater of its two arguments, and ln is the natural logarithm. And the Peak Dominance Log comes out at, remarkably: 1.99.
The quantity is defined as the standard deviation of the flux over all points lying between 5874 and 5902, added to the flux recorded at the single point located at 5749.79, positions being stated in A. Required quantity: 8.4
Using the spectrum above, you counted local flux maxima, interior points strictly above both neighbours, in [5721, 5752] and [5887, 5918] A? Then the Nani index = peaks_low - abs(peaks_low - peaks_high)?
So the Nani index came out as 4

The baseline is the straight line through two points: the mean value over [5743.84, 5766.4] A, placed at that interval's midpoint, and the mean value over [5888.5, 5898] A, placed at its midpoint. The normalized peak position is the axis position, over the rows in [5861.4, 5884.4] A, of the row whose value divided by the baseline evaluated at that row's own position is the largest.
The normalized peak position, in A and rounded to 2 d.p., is 5875.60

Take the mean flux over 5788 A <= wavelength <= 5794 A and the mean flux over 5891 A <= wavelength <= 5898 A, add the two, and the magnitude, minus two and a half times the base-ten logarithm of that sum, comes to -2.46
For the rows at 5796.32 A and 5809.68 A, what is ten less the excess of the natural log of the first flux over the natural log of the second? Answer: 10.0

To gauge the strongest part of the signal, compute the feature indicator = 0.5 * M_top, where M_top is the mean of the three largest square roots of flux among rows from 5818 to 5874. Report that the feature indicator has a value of 1.37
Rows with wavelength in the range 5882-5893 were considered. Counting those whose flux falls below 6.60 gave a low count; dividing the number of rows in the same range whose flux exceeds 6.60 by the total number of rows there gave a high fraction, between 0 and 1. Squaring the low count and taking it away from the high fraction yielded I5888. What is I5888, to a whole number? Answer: -64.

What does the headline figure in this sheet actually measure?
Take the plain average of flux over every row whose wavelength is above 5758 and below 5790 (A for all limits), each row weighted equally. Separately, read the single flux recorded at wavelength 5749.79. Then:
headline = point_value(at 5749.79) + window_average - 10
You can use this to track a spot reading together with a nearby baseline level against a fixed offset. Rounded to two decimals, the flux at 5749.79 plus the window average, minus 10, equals 3.19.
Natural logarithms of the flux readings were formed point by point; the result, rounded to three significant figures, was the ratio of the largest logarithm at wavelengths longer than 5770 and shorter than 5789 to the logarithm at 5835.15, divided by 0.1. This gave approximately 10.5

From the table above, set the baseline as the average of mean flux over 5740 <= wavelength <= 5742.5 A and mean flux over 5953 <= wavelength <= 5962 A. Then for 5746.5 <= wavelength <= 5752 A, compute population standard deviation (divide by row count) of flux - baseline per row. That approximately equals 0.1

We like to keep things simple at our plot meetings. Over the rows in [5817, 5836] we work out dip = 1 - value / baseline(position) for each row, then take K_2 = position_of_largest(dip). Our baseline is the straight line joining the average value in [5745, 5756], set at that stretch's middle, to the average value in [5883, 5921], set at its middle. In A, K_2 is 5824.42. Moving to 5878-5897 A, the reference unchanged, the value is 5895.93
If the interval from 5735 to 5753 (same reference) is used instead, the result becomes 5743.18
